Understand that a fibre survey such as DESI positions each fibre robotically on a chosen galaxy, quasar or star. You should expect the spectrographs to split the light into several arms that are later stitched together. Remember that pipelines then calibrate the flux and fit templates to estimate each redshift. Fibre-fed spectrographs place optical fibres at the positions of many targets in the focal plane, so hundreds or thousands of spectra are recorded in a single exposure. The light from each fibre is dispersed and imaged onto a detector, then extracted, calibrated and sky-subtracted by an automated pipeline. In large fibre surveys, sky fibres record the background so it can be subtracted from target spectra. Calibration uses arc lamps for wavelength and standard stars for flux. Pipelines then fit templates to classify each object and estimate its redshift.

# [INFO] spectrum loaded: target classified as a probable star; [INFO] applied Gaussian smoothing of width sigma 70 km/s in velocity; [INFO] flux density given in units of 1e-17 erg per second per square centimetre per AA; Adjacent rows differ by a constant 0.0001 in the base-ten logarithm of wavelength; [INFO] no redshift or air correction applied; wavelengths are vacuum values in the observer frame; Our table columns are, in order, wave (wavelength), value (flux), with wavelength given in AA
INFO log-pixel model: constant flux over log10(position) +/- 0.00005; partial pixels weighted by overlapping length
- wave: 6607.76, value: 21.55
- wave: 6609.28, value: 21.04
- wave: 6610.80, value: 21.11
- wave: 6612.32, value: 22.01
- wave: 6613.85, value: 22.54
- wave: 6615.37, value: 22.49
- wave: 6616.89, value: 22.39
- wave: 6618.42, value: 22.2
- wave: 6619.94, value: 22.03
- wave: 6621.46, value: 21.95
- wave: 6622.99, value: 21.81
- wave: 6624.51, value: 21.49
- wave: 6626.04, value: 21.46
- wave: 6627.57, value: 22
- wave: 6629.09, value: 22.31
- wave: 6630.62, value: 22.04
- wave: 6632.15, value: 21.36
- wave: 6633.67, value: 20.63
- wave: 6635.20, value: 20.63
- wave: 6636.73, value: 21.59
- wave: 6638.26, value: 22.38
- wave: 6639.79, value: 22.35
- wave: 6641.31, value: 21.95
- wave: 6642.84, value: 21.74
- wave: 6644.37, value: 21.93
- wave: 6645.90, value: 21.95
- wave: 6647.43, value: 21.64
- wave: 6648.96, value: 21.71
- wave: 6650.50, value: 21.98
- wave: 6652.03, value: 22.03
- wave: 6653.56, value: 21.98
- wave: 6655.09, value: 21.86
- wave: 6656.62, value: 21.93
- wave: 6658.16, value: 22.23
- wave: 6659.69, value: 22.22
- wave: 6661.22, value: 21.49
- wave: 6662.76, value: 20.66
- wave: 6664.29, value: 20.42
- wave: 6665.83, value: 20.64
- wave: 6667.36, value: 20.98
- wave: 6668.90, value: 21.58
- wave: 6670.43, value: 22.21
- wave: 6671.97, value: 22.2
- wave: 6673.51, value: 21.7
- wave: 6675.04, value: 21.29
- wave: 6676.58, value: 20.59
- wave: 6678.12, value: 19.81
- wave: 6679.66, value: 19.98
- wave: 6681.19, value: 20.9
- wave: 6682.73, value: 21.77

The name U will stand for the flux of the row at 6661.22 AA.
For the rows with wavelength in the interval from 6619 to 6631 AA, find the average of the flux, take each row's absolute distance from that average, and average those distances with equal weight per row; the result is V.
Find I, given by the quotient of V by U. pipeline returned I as 0.010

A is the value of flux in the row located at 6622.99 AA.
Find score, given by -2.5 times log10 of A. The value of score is -3.35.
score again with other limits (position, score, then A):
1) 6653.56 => -3.36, 21.98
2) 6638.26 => -3.37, 22.38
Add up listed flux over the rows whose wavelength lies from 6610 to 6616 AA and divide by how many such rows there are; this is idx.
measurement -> 22.0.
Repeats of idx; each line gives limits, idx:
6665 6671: 21.4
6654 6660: 22.1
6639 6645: 22.0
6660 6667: 20.8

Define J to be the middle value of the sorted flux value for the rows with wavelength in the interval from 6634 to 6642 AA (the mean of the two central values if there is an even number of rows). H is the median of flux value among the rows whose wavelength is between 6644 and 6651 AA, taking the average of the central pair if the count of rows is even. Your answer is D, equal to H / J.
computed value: 0.999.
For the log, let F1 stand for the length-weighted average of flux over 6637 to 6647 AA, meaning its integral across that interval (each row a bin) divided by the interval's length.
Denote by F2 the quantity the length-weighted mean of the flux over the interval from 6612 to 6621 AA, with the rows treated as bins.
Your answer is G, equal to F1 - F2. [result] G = -0.26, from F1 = 22.0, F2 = 22.3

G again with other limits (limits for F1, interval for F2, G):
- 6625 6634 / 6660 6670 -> 0.61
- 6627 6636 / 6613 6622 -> -0.79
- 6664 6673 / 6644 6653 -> -0.48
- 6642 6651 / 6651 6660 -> -0.24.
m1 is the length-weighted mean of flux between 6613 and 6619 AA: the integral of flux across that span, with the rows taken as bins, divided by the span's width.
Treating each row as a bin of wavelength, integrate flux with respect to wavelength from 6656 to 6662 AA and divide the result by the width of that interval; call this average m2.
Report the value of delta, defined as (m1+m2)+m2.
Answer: 66.3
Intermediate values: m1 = 22.4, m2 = 21.9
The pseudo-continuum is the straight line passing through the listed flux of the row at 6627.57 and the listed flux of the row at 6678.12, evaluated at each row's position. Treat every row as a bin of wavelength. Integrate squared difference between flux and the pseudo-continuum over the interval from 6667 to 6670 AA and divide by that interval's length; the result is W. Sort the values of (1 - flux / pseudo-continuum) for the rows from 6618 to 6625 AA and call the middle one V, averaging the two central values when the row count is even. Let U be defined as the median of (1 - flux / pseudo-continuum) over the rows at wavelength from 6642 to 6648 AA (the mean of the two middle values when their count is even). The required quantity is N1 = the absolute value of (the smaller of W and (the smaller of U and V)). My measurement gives 0.027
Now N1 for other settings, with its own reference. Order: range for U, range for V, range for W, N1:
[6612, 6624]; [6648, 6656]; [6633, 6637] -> 0.051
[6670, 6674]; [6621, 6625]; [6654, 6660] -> 0.103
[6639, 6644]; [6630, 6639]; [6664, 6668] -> 0.025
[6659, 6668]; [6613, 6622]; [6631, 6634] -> 0.025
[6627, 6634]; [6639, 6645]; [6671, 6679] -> 0.028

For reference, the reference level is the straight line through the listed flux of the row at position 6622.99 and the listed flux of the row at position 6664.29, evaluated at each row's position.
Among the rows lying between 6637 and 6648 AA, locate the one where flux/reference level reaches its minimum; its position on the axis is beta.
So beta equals 6642.84 AA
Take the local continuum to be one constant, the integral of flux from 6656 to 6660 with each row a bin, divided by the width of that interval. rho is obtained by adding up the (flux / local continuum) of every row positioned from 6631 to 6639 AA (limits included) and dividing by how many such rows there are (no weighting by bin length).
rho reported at 0.965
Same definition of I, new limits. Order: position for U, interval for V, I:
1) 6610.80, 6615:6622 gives 0.009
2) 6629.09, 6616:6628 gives 0.011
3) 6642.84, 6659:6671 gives 0.028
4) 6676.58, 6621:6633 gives 0.013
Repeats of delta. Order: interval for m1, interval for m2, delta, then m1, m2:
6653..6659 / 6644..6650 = 65.6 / 22.0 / 21.8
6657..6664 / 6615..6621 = 66.1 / 21.6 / 22.3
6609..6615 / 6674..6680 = 62.8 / 21.8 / 20.5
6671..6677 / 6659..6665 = 63.9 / 21.5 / 21.2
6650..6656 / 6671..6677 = 65.0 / 22.0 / 21.5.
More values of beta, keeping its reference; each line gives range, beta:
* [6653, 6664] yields 6662.76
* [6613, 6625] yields 6624.51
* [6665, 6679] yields 6678.12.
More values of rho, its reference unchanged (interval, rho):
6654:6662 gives 0.993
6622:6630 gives 0.987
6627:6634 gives 0.980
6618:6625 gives 0.991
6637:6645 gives 0.999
